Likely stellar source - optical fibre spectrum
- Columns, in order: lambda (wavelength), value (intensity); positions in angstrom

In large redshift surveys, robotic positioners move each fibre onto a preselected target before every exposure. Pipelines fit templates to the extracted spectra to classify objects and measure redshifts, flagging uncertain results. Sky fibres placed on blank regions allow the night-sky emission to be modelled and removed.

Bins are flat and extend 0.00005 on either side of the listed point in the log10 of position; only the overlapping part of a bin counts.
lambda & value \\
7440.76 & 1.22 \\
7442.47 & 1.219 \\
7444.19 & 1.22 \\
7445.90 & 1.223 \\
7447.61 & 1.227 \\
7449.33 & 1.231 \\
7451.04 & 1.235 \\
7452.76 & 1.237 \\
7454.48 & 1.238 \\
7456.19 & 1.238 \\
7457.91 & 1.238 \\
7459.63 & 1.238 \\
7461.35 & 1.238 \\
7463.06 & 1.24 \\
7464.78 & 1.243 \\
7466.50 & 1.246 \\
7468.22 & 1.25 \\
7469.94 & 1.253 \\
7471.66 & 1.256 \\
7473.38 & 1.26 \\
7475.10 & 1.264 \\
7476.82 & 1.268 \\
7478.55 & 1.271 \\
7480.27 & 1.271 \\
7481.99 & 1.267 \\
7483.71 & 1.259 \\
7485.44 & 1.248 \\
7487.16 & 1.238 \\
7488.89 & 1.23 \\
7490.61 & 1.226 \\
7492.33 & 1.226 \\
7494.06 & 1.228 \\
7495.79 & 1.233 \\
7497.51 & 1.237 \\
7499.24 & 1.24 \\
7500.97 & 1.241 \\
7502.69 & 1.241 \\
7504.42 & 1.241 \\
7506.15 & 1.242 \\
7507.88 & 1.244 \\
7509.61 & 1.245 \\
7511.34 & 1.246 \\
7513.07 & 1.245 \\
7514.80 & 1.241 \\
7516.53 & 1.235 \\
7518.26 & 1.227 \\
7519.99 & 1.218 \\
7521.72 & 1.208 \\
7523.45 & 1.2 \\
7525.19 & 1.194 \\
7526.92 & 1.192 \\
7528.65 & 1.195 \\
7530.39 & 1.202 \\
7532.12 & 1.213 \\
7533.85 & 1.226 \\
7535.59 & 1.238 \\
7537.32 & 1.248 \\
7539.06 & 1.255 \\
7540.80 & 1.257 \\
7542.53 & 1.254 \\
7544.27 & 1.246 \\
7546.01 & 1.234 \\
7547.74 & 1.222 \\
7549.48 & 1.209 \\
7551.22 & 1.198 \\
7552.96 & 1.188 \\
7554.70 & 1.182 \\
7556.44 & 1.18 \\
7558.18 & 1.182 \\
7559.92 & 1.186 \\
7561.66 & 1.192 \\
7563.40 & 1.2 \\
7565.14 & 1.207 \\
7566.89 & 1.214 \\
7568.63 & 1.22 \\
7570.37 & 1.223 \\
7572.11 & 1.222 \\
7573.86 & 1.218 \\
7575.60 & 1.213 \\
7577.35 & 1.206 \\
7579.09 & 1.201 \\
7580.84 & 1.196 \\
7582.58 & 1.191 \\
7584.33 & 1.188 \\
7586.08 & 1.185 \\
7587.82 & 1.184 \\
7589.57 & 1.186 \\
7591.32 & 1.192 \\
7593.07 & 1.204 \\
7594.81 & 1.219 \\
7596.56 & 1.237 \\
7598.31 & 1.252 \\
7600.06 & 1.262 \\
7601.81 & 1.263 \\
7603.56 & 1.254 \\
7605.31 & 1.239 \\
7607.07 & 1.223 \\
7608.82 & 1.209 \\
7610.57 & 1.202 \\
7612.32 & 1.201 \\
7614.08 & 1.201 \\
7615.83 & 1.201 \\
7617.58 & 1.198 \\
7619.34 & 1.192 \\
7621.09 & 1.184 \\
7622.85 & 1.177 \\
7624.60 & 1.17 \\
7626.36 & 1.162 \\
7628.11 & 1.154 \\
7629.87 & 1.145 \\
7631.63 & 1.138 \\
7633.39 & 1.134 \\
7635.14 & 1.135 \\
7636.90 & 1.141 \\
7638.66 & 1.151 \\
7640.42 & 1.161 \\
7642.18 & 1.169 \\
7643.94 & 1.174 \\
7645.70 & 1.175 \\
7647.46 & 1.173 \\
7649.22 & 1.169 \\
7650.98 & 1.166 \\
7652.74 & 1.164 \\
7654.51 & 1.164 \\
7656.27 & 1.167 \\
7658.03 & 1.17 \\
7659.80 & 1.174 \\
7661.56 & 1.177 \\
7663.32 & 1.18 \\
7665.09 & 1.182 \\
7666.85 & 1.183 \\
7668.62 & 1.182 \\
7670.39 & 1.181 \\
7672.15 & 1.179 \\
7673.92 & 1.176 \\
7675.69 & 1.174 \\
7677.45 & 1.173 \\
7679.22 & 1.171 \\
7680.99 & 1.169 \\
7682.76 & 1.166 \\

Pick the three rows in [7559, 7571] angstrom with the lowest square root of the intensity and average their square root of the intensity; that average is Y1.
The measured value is 1.09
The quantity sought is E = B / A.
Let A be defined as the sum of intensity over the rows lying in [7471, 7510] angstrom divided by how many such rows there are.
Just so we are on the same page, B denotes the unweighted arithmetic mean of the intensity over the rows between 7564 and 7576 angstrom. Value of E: 0.98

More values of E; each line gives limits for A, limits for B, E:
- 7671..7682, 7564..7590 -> 1.03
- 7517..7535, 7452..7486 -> 1.04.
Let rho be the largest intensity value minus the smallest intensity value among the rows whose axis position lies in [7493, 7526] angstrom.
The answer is 0.052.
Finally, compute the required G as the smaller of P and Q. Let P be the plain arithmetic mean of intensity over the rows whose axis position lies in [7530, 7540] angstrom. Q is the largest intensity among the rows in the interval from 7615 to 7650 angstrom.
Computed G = 1.20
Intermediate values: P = 1.230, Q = 1.201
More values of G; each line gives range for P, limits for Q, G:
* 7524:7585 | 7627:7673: 1.18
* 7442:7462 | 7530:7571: 1.23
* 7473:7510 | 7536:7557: 1.25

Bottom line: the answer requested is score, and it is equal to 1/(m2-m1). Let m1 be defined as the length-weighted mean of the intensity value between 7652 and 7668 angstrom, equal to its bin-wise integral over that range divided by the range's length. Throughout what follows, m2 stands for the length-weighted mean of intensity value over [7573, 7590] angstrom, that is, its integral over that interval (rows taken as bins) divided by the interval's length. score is 42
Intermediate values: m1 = 1.17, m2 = 1.20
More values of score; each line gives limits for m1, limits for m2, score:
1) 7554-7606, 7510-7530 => 120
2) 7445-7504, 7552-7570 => -21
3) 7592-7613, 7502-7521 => 132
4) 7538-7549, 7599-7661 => -16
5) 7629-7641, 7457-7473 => 10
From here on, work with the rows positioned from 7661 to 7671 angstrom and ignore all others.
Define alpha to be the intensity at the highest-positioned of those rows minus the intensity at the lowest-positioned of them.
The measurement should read 0.00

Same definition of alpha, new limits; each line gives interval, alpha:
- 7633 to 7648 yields 0.04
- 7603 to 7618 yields -0.06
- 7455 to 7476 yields 0.03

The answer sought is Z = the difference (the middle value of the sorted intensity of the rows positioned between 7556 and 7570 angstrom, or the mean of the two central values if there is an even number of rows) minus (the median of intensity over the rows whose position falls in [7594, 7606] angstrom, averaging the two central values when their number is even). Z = -0.056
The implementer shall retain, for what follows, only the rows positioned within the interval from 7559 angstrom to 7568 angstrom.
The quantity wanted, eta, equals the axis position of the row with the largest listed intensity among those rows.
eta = 7566.89 angstrom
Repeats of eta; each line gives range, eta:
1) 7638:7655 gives 7645.70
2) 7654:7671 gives 7666.85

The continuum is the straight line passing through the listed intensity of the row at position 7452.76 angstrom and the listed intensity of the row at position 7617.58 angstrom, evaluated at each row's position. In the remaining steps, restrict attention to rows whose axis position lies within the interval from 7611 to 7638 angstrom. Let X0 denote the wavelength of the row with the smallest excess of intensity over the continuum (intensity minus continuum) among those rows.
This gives 7633.39 angstrom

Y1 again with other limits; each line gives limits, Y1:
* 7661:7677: 1.08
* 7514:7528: 1.09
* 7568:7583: 1.09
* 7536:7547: 1.11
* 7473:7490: 1.11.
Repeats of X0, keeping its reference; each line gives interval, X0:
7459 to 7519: 7490.61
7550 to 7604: 7556.44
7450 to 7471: 7451.04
